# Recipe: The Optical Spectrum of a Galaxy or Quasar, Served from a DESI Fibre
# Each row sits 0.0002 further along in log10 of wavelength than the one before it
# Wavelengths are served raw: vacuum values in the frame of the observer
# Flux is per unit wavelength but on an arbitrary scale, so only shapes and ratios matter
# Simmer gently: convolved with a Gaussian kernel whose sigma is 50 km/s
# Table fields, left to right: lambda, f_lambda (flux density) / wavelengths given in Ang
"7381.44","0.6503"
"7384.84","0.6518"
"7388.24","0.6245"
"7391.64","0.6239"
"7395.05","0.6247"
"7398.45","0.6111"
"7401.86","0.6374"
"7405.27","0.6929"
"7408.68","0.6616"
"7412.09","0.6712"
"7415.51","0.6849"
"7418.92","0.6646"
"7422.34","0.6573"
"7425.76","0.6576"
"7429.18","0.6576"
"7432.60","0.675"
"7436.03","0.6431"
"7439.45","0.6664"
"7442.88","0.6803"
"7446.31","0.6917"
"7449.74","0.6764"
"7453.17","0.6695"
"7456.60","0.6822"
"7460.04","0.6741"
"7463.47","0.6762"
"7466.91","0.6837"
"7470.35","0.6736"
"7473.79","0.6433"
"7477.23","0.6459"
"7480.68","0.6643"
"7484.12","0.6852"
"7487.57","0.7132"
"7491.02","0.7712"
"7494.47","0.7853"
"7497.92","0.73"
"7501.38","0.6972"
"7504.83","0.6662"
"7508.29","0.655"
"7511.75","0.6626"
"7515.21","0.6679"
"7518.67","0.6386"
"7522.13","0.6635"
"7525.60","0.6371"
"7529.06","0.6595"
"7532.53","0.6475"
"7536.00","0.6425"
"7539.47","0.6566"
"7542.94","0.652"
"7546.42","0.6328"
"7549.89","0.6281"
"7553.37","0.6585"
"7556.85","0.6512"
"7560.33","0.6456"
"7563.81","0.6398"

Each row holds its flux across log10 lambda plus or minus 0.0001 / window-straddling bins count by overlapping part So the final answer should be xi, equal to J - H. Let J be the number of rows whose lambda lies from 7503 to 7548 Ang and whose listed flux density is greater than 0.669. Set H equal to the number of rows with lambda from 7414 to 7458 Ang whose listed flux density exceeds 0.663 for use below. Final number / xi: -9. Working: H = 9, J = 0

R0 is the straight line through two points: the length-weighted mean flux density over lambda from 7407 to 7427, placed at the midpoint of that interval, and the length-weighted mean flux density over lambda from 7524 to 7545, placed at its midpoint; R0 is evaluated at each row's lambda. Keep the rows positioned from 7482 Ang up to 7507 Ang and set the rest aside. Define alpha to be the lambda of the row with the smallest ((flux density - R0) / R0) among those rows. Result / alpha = 7504.83 Ang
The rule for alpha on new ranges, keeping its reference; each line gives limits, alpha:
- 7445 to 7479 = 7473.79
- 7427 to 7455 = 7436.03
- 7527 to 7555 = 7549.89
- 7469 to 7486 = 7473.79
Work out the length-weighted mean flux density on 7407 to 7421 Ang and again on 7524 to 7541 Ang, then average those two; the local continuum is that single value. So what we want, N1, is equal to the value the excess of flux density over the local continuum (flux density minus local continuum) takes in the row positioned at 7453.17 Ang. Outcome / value 0.01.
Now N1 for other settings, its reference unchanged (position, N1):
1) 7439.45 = 0.01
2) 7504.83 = 0.01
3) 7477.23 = -0.01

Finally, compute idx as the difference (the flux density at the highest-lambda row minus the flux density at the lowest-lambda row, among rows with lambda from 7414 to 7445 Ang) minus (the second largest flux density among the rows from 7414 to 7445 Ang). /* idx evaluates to -0.685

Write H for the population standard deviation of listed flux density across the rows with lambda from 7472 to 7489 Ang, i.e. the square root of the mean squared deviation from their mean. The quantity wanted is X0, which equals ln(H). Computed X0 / -3.64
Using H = 0.026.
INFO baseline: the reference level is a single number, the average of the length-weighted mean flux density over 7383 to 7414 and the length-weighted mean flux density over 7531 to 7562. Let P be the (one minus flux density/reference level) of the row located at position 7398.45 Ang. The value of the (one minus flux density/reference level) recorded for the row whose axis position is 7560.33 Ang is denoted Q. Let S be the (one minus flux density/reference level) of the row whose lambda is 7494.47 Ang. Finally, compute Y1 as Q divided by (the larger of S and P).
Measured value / 0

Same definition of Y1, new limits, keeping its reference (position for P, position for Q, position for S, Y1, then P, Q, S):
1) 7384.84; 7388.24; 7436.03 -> 9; -0.010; 0.032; 0.00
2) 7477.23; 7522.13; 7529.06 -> 36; -0.001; -0.028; -0.02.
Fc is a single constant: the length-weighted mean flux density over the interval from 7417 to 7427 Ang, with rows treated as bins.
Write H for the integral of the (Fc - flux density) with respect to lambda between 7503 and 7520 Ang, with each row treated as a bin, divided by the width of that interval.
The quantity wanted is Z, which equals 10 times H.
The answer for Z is 0.02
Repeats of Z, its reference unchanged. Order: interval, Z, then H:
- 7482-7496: -0.75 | -0.075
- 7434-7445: -0.04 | -0.004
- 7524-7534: 0.12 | 0.012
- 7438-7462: -0.17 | -0.017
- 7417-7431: 0.01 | 0.001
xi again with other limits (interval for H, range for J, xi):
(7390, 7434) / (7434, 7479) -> 4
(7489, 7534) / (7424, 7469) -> 2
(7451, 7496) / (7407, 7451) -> -5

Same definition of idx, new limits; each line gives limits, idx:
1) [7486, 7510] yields -0.829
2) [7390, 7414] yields -0.624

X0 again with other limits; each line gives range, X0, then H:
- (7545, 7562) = -4.48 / 0.011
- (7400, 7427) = -4.12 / 0.016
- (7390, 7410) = -3.59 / 0.028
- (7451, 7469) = -5.25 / 0.005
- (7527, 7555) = -4.50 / 0.011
